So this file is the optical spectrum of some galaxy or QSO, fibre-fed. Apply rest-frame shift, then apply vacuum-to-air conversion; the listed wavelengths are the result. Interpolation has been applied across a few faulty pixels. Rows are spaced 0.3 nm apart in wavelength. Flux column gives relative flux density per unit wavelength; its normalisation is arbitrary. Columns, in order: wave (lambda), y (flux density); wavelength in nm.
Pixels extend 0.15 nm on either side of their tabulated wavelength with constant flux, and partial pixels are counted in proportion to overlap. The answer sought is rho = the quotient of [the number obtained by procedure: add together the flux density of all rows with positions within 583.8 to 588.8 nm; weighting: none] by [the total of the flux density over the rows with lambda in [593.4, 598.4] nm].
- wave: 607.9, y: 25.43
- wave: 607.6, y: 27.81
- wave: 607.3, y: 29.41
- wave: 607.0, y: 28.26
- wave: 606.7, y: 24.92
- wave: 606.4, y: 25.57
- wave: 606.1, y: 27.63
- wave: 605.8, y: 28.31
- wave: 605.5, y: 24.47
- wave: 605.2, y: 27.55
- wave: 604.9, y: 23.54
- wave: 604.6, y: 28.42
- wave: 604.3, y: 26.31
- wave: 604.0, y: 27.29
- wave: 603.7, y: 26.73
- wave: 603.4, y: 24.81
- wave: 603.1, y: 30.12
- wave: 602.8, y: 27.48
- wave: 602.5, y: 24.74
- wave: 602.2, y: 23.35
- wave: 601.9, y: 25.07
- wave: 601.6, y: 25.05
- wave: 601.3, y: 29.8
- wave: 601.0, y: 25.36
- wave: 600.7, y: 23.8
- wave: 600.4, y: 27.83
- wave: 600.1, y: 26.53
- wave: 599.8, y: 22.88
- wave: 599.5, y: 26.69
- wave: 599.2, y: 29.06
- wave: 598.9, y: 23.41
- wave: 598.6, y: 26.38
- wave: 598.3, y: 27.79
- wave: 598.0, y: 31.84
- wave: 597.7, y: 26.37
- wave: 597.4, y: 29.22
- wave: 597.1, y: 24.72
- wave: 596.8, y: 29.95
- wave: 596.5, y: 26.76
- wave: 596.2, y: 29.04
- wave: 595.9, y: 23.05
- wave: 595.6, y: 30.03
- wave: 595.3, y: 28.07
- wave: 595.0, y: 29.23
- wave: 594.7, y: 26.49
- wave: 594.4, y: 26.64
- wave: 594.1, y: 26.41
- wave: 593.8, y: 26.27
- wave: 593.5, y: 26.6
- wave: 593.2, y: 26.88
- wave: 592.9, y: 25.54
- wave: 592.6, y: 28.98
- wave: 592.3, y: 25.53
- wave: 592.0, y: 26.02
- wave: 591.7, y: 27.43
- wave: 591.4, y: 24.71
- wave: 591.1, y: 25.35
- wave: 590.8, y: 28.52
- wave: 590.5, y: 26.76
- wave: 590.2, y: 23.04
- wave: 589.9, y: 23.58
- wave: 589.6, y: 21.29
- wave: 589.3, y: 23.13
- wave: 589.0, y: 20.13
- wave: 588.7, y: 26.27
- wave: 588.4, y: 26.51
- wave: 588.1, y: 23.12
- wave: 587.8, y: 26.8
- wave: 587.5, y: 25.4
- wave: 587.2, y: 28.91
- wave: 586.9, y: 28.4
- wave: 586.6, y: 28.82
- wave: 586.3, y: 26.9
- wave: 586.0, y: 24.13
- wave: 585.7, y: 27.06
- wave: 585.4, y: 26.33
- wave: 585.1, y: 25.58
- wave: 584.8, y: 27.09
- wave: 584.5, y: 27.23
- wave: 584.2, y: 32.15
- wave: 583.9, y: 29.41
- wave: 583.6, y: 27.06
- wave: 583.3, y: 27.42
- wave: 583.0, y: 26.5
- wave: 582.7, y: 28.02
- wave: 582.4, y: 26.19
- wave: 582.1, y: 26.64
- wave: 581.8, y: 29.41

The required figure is 0.98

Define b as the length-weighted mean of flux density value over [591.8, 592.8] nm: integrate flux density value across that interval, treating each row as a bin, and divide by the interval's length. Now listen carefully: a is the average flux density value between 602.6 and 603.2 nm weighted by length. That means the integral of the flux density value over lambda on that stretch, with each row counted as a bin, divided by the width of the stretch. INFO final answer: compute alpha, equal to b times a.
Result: 760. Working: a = 28.4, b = 26.8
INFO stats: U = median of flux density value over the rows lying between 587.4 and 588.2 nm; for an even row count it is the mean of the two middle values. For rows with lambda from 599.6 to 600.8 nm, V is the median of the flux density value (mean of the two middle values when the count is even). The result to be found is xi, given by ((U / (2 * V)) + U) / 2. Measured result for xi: 13.0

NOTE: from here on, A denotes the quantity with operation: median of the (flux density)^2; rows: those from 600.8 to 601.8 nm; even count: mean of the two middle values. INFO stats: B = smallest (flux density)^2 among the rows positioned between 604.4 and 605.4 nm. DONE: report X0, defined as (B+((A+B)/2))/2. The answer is 576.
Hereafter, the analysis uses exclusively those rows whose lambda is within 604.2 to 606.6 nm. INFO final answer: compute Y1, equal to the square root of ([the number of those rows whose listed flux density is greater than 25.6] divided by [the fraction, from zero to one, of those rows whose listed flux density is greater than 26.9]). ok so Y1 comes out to 3.2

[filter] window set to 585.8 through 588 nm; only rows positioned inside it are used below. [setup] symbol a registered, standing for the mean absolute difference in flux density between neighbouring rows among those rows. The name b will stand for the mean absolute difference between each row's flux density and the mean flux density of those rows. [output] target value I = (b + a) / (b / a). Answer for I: 3.9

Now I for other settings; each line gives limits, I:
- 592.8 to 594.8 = 1.0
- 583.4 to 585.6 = 4.6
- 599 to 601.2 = 7.3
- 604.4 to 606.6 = 8.7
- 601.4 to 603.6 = 5.4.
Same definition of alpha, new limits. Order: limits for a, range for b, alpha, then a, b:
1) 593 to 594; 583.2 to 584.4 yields 769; 26.5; 29.0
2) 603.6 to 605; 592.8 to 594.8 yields 702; 26.6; 26.4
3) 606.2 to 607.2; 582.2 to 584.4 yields 743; 26.5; 28.1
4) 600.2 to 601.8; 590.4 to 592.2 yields 696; 26.3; 26.4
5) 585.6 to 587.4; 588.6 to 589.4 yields 628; 27.3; 23.0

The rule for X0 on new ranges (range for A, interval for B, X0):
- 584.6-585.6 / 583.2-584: 722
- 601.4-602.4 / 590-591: 555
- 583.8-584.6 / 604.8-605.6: 632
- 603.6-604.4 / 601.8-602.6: 588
